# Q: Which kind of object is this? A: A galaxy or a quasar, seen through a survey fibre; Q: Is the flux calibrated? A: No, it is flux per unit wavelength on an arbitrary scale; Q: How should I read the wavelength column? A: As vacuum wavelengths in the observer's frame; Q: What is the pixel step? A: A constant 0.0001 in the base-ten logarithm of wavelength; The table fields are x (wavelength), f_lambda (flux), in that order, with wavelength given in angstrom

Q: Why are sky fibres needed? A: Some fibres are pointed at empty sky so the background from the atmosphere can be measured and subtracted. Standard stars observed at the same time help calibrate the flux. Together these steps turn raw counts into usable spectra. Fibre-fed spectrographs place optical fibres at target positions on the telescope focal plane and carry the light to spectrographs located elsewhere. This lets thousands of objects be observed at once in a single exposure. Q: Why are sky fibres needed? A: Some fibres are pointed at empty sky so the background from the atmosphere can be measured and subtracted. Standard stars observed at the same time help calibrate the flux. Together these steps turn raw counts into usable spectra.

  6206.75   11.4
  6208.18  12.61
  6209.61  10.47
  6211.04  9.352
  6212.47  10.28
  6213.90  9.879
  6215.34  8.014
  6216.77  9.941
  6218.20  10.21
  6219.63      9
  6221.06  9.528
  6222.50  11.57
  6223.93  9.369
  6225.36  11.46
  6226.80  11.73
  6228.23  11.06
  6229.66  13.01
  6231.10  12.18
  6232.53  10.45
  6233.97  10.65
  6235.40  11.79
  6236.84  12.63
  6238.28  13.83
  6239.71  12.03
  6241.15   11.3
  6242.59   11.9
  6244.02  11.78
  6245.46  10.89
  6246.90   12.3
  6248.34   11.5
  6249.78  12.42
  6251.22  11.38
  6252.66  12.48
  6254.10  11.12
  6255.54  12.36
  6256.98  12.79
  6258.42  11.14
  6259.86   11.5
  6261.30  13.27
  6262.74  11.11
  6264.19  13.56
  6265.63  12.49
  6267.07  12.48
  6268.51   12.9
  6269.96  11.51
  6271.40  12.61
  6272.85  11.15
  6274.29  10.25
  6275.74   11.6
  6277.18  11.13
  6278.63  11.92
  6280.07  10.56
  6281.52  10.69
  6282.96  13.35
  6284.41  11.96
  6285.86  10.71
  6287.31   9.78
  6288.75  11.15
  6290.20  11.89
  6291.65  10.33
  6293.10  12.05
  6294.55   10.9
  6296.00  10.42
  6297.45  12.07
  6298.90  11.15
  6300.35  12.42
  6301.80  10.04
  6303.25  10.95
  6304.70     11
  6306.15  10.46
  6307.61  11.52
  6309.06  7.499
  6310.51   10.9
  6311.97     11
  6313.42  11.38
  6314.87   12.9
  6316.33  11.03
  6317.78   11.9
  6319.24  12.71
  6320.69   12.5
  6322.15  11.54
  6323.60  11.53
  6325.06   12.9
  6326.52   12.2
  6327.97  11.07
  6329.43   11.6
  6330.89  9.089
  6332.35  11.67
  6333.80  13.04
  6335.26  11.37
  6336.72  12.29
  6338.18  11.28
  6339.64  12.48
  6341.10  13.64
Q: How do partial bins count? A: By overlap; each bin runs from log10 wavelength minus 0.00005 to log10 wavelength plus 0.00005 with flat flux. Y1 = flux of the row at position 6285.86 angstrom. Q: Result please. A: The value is 10.71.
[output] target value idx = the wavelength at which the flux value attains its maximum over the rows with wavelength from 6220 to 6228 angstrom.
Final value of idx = 6226.80 angstrom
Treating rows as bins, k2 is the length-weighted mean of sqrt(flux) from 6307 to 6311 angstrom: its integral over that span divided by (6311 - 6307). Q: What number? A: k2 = 3.13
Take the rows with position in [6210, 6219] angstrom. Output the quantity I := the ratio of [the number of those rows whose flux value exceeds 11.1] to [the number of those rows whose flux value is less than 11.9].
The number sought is 0.00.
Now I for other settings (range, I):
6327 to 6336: 0.80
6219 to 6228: 0.50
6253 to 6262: 2.00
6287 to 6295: 0.60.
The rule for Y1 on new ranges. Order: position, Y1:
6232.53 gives 10.45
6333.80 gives 13.04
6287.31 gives 9.78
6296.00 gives 10.42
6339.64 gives 12.48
